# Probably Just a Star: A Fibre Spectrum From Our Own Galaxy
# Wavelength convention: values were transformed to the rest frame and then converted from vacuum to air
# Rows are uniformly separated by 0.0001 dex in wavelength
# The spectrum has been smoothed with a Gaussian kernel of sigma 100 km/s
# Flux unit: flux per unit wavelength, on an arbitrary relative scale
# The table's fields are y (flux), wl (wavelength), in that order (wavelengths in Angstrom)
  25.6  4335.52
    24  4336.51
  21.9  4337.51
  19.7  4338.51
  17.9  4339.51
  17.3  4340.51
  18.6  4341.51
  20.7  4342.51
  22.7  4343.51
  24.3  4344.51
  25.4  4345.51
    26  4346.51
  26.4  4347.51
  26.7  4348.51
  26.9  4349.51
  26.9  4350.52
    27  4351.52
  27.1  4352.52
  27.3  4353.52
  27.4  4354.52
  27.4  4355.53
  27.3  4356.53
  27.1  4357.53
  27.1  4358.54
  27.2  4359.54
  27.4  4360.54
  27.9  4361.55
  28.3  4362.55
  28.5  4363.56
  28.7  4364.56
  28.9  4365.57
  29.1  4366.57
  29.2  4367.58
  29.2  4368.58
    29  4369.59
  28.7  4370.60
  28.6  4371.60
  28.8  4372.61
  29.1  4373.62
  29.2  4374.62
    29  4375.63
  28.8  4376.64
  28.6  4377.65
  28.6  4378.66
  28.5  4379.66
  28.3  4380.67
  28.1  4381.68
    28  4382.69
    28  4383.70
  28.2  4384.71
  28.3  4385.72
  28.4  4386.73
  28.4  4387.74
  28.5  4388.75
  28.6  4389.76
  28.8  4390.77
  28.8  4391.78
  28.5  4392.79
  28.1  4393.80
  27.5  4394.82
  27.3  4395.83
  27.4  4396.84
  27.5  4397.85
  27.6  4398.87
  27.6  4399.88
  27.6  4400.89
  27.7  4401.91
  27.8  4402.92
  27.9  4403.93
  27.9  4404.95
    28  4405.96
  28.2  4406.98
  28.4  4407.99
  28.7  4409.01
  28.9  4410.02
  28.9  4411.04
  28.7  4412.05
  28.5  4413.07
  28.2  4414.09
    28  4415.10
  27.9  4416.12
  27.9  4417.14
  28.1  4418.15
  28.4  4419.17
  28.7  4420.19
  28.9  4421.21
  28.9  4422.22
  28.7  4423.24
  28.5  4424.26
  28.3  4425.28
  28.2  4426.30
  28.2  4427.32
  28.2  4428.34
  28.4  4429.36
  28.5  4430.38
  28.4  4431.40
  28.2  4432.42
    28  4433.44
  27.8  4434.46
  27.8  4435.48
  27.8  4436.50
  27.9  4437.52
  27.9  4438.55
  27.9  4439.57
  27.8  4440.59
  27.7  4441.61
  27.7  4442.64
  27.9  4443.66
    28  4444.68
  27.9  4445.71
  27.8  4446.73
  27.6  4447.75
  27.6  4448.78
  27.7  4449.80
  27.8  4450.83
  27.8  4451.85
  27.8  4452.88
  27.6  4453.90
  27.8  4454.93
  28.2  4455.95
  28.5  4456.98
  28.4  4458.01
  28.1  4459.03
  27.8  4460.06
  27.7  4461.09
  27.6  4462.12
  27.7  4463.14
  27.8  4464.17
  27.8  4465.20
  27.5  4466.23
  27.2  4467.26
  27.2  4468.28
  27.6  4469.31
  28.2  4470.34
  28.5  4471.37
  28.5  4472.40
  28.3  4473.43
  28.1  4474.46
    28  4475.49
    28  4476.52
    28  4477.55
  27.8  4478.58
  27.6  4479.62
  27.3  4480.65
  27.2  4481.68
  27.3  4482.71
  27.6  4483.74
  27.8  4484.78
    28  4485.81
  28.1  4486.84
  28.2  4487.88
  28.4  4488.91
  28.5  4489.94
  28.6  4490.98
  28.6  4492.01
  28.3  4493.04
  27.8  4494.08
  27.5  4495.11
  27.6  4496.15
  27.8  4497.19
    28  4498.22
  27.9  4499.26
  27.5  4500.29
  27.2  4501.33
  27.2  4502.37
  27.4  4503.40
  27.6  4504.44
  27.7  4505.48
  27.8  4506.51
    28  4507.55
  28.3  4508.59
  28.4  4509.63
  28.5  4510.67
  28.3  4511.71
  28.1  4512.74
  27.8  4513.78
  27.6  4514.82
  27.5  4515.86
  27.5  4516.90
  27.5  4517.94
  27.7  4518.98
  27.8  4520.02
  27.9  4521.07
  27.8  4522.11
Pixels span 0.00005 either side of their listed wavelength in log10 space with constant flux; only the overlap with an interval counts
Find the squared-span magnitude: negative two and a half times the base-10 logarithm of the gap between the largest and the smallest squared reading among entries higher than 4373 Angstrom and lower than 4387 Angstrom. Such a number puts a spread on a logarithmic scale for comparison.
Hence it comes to -4.6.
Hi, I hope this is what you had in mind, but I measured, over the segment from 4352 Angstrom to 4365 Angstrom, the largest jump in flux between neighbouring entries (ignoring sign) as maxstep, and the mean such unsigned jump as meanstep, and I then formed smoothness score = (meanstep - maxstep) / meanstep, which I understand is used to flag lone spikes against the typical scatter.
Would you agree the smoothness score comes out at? -1.7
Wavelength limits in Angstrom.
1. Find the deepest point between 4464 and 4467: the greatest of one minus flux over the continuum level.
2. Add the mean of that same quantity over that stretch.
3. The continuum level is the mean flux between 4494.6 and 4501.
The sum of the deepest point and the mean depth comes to 0.008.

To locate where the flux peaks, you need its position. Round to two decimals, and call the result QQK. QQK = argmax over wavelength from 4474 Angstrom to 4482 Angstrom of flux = 4474.46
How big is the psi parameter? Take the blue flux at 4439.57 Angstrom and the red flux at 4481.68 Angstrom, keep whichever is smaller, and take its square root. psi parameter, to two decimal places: 5.22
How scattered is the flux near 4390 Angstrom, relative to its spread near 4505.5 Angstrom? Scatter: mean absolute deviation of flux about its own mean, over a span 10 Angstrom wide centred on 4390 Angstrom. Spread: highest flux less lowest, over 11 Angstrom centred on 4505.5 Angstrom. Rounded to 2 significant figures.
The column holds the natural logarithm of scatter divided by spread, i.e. -1.6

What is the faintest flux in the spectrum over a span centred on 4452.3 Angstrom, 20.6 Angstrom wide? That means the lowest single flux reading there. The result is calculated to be 27.6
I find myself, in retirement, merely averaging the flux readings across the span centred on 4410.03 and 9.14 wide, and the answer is 28.5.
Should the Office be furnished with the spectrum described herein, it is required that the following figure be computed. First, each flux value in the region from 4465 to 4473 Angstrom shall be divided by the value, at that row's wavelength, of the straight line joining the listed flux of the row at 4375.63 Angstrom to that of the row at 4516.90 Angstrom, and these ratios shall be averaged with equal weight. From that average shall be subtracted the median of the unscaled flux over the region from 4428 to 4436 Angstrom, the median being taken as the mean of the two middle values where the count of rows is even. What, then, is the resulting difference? -27.2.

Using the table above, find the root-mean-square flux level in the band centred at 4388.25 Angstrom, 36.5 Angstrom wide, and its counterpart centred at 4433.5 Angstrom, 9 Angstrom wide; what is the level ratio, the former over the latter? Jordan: 1.006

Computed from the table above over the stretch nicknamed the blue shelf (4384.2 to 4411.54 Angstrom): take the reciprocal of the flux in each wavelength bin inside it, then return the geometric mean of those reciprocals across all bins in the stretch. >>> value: 0.0356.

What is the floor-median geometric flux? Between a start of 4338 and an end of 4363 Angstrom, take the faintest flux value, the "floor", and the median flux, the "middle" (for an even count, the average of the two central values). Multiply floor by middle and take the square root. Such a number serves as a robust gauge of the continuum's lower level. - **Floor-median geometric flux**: 21.6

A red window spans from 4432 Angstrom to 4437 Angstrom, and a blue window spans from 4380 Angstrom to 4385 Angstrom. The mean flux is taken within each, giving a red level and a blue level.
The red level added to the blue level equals 56.0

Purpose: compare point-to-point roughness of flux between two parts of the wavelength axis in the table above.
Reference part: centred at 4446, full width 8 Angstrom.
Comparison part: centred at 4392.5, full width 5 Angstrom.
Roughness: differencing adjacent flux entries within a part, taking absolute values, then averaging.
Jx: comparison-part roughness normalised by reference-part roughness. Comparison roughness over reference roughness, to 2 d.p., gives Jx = 2.84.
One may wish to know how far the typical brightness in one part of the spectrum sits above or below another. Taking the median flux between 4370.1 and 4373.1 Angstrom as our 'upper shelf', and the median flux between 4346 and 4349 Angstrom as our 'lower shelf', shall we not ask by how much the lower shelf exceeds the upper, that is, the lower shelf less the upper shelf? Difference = -2.3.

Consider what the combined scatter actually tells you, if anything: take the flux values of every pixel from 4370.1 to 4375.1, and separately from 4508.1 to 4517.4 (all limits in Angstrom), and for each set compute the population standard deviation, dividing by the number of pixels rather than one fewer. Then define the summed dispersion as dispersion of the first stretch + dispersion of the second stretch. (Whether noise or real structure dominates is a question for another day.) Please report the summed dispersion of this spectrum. 0.6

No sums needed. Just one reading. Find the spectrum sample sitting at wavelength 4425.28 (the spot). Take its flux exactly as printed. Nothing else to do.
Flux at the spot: 28.3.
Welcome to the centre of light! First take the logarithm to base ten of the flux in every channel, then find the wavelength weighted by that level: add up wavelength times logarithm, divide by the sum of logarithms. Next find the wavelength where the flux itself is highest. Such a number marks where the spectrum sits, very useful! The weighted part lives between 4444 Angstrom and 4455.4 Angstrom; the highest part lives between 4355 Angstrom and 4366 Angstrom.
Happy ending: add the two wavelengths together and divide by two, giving 4407.7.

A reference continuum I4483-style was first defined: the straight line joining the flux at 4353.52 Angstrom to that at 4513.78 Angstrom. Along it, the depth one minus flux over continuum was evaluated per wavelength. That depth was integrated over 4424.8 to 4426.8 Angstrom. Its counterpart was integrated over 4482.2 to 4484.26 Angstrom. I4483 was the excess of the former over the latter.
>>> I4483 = -0.07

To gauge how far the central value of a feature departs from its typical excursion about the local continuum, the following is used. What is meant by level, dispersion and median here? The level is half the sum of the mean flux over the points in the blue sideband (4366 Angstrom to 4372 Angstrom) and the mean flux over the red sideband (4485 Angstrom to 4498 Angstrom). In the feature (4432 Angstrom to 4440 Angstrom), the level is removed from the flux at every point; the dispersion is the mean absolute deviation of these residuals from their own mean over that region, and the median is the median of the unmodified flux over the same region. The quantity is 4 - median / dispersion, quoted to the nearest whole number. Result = -294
